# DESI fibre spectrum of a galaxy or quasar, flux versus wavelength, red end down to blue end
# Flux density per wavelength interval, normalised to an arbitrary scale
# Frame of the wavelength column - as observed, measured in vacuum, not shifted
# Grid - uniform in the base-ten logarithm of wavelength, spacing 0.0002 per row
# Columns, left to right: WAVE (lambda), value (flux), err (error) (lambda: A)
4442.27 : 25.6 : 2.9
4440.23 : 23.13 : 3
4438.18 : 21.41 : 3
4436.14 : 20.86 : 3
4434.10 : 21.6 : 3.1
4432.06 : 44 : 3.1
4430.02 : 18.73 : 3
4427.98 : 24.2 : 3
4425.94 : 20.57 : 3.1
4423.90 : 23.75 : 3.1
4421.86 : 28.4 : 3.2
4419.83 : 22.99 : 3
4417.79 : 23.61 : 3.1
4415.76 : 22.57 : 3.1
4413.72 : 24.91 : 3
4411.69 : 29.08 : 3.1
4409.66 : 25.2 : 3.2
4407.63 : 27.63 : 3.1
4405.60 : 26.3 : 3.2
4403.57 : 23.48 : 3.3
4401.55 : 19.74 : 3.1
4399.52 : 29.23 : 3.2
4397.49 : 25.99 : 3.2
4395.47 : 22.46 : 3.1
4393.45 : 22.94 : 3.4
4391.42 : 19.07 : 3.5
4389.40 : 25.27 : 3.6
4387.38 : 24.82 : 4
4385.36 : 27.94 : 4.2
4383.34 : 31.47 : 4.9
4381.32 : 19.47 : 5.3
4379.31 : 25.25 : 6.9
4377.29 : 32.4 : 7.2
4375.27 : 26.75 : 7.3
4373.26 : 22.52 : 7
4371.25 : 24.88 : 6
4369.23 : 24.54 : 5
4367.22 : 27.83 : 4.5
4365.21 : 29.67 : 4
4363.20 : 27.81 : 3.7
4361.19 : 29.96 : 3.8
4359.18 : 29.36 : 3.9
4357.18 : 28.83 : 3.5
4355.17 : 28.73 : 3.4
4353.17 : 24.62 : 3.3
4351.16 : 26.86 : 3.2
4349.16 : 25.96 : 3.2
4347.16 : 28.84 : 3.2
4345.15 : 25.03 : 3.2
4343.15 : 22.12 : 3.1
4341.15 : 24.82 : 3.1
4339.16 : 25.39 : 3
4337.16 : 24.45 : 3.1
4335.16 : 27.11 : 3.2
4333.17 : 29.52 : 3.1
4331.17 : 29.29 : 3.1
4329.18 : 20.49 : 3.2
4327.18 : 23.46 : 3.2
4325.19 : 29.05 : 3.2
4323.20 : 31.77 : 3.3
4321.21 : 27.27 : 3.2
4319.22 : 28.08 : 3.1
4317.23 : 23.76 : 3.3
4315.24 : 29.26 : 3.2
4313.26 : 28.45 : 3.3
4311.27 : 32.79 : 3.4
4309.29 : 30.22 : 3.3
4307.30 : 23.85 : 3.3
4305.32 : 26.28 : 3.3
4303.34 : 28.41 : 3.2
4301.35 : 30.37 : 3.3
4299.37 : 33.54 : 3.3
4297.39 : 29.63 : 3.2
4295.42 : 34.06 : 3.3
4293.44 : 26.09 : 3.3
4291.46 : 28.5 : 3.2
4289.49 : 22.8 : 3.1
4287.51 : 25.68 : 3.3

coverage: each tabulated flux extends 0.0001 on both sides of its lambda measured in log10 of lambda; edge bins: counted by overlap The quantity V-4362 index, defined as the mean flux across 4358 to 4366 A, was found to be 29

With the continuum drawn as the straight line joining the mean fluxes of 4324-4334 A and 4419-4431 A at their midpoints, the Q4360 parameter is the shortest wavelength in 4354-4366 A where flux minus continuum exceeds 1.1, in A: 4355.17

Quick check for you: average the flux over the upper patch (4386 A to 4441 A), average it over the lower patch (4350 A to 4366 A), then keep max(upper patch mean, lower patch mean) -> 28.2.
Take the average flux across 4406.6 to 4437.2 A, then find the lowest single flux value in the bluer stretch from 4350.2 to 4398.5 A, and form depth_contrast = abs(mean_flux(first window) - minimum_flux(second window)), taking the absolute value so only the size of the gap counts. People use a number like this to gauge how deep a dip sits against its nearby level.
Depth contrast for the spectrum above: 6.1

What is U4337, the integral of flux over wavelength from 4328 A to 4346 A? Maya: 456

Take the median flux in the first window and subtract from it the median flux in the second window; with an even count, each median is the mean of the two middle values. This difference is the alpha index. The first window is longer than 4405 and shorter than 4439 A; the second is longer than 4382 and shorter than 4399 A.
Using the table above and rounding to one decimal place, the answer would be -1.3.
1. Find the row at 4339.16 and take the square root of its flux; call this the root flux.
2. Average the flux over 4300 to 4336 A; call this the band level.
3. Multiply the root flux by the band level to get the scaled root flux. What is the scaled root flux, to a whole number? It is 140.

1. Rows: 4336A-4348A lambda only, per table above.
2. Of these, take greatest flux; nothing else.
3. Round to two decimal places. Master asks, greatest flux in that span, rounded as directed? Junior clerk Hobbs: 28.84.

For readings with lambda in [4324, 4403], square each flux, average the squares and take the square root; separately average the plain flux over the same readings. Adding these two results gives 52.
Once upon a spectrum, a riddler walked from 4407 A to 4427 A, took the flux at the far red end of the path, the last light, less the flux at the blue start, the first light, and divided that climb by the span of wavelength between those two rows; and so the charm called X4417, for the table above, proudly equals -0.39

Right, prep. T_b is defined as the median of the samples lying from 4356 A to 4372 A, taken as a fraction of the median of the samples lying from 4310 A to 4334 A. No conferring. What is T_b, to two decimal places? 0.99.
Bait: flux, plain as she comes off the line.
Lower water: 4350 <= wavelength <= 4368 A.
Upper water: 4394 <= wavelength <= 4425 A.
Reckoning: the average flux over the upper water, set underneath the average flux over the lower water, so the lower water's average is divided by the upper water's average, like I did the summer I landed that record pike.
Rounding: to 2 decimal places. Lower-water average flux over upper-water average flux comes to 1.13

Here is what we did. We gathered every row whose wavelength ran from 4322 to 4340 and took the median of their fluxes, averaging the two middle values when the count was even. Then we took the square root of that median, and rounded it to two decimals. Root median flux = 5.21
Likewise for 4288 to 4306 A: 5.34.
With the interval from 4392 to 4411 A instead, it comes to 5.02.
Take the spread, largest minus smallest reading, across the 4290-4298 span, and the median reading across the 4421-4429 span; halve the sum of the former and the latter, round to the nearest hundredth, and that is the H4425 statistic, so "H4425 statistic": 15.97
